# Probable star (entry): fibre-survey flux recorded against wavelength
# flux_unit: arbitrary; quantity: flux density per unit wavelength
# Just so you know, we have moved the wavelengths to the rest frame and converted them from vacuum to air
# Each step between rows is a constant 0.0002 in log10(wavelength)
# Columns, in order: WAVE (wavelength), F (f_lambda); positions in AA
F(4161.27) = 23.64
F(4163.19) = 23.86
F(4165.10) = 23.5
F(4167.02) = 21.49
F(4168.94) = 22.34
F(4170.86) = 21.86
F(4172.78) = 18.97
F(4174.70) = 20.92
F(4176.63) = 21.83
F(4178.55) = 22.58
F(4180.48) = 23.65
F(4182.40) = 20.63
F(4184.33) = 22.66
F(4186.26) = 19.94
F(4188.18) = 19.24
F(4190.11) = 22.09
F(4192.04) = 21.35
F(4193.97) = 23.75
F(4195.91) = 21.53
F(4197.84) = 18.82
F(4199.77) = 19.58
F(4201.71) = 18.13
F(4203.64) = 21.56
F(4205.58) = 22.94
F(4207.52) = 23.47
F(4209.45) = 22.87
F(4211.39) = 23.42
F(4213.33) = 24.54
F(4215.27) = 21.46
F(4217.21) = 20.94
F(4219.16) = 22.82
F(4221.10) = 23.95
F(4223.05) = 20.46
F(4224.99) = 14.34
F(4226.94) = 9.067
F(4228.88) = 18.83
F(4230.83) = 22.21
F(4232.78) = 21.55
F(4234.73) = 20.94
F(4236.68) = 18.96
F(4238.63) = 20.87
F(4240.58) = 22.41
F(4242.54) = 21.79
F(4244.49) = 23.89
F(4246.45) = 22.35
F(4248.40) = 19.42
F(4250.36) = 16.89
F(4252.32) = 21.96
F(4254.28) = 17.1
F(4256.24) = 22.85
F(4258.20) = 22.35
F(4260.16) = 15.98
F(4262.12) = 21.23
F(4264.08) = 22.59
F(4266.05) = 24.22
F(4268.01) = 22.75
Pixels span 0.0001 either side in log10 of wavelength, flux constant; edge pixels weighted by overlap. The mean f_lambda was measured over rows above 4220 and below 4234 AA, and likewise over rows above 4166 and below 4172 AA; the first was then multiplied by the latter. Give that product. 408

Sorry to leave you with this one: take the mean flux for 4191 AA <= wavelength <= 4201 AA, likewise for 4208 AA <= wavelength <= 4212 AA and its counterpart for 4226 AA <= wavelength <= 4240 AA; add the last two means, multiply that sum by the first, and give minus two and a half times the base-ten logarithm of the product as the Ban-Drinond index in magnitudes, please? -7.37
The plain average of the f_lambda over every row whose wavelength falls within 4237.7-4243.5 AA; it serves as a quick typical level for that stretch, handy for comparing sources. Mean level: 21.7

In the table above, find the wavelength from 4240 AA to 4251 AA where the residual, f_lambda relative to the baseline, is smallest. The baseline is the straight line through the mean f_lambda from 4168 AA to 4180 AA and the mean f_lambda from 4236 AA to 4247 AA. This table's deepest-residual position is 4250.36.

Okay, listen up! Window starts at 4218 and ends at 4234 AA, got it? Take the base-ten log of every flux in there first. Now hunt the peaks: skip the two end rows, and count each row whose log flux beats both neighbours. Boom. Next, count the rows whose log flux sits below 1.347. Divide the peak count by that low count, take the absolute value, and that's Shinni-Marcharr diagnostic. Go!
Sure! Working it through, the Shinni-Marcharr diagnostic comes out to 0.33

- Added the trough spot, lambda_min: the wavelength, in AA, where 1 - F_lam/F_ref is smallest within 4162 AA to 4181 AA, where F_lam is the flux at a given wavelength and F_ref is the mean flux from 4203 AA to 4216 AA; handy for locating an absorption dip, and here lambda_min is 4163.19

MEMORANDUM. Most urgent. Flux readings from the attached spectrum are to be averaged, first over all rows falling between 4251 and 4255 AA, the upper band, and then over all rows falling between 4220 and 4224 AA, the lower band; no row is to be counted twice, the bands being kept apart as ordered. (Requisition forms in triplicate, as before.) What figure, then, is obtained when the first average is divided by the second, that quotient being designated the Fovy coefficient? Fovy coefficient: 0.88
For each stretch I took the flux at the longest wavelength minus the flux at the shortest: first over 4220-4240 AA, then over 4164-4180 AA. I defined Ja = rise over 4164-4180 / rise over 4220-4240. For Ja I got 0.3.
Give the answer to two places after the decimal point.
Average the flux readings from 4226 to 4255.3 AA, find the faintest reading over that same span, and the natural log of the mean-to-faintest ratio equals 0.79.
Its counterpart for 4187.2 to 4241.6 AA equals 0.83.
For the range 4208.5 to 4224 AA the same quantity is 0.10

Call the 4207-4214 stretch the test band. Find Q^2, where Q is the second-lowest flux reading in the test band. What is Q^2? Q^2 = 548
